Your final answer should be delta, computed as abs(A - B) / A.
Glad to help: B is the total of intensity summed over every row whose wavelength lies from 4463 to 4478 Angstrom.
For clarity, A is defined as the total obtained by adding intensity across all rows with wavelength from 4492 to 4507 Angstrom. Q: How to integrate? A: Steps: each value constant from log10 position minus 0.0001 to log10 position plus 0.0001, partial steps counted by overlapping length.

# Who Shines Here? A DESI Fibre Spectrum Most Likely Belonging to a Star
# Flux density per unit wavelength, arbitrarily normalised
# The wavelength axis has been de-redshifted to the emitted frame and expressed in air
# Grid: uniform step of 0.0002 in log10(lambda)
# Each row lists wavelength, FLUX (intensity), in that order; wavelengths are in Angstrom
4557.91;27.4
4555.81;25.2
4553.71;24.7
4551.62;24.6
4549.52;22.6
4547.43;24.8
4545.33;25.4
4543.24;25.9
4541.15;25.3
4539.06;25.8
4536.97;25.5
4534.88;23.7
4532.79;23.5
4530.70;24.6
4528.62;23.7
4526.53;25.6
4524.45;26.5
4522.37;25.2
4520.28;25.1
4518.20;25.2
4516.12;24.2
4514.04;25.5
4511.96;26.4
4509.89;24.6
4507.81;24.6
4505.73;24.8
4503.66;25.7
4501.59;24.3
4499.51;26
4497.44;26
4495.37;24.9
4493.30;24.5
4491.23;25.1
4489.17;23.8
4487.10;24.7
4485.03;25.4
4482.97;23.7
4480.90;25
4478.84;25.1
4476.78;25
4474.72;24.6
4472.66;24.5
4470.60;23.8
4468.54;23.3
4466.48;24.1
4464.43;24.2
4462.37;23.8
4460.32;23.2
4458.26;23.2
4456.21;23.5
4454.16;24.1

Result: 0.0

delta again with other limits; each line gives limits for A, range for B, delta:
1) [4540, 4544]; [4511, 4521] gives 1.5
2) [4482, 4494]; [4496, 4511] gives 0.2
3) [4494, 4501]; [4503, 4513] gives 0.6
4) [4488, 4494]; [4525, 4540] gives 1.3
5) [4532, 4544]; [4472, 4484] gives 0.0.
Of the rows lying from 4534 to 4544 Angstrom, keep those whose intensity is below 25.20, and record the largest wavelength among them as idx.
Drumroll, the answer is 4534.88 Angstrom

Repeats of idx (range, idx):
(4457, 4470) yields 4468.54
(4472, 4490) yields 4489.17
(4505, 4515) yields 4509.89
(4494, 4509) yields 4507.81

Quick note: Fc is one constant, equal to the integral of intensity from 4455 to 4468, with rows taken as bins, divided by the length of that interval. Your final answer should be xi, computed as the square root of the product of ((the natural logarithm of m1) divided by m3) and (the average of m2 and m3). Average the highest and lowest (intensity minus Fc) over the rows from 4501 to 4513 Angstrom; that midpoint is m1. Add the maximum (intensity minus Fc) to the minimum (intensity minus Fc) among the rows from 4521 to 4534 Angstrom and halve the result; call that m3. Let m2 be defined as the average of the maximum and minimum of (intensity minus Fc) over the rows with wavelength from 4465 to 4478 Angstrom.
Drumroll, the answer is 0.60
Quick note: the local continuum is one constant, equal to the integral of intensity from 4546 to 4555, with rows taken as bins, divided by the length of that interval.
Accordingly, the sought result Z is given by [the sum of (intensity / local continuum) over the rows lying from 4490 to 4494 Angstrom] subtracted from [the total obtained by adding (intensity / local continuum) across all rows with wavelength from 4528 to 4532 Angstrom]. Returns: -0.05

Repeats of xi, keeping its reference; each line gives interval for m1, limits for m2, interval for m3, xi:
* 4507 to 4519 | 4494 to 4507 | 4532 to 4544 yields 0.77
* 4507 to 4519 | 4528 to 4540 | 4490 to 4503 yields 0.64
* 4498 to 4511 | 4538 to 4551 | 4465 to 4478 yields 0.66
